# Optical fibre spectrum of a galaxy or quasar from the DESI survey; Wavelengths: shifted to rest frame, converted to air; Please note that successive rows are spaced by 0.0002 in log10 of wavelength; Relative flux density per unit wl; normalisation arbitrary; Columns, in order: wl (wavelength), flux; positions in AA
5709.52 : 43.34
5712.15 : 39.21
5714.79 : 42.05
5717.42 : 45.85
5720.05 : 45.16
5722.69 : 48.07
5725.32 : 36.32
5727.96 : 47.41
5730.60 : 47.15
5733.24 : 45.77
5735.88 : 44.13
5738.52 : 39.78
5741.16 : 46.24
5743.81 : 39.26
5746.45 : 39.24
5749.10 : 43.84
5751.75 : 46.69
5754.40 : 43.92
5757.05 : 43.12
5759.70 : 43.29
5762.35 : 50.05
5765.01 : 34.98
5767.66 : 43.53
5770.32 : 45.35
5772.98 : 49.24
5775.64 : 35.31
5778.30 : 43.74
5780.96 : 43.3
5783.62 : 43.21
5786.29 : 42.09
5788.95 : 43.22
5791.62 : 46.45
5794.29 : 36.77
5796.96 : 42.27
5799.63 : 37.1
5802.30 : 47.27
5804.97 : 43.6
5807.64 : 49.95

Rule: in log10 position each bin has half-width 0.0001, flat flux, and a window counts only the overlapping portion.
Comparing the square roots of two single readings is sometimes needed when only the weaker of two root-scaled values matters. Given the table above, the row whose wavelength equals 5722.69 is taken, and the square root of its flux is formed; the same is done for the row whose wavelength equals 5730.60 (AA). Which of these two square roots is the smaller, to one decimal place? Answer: 6.9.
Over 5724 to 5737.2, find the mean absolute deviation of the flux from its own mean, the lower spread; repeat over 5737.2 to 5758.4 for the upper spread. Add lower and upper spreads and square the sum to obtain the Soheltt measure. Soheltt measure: 32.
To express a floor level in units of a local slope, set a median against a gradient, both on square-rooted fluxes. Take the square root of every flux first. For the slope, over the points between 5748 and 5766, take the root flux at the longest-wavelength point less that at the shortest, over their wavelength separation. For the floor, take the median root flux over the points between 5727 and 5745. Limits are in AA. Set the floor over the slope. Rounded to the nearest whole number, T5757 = -152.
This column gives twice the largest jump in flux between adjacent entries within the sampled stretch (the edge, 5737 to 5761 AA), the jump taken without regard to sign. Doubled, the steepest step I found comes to 14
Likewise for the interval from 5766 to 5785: 28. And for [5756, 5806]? 30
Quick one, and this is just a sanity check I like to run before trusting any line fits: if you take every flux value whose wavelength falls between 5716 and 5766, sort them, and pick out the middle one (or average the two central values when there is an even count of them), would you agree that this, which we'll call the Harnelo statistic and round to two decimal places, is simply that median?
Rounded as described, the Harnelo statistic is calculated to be 44.13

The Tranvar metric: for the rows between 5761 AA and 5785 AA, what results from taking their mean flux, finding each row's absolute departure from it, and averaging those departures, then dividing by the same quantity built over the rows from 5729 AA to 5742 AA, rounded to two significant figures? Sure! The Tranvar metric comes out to 1.7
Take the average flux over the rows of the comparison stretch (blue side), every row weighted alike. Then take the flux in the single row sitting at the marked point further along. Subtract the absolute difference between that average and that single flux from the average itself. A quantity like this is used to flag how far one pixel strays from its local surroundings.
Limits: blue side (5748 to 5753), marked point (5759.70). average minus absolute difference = 43.3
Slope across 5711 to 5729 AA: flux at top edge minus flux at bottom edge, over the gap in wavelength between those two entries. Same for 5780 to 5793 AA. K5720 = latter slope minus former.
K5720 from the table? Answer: -0.22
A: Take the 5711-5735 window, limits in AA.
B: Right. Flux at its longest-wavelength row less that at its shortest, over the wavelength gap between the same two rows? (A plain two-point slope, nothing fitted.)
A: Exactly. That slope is 0.31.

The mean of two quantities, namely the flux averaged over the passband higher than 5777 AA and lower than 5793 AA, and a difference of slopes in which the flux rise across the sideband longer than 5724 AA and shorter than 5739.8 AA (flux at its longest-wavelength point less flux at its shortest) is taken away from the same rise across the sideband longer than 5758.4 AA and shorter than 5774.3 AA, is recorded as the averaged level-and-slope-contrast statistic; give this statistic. 23.1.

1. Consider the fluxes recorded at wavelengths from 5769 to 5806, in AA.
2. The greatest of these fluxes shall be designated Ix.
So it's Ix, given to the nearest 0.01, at 49.24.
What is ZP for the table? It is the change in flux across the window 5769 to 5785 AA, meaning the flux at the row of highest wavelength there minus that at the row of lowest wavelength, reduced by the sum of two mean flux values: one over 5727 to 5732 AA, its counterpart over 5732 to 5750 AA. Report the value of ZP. -92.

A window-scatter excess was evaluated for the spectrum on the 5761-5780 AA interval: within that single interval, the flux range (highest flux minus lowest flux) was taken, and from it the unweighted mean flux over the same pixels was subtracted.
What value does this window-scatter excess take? -28.1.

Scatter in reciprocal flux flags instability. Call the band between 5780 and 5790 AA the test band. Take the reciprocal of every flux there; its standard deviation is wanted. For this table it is 0.0003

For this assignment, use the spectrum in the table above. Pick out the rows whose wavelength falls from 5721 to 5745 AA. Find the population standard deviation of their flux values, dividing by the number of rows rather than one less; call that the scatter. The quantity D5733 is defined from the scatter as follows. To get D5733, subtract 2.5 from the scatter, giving 1.5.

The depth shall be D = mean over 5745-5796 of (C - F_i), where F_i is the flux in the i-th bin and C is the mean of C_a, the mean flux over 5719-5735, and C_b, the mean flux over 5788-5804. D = 0.6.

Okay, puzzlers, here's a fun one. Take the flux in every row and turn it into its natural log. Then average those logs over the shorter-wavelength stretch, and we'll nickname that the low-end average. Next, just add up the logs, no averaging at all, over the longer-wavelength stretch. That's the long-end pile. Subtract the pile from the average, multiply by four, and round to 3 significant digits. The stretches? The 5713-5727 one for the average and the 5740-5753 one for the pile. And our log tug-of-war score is -60.1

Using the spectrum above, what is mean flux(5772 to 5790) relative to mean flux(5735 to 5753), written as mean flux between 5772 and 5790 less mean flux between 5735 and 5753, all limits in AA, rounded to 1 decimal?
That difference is 0.1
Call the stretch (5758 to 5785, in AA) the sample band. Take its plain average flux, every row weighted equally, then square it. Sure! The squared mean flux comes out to 1866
